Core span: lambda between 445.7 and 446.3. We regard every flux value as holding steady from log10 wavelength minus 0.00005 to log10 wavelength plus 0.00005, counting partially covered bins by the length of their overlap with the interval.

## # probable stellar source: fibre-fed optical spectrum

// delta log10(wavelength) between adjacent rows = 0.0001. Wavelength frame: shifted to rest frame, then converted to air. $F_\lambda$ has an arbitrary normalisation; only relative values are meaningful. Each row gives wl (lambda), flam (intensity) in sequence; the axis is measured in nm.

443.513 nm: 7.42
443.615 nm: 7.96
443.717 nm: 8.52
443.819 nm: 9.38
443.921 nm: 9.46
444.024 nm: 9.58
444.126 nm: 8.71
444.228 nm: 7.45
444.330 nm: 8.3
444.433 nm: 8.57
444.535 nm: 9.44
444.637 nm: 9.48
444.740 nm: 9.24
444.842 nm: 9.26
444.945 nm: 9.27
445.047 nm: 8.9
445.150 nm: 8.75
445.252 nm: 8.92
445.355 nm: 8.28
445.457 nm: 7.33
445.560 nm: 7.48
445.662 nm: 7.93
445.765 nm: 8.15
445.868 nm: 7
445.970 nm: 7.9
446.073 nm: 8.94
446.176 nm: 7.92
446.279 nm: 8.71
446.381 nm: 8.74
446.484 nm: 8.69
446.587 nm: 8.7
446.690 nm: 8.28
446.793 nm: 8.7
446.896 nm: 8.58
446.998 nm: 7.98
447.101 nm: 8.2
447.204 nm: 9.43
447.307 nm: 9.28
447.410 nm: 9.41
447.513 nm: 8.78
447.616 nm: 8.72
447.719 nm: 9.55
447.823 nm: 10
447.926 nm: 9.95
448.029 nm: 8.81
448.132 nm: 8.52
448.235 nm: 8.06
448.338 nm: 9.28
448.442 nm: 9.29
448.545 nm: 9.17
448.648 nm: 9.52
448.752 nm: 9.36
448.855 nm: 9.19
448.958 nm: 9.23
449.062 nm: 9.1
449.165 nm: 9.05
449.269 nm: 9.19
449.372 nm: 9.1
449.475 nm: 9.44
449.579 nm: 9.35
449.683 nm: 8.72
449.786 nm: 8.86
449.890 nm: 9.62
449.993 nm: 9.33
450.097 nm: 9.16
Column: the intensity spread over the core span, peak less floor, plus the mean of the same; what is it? 10.0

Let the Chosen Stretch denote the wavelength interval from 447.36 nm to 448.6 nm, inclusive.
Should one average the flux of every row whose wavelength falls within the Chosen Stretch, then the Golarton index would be 9.13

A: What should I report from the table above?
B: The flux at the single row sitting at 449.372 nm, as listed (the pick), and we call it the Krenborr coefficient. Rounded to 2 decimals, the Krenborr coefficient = 9.10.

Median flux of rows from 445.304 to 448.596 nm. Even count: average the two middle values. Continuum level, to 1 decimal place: 8.7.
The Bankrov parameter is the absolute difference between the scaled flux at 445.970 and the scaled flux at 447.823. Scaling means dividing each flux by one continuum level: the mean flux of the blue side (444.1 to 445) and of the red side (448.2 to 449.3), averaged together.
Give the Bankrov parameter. 0.23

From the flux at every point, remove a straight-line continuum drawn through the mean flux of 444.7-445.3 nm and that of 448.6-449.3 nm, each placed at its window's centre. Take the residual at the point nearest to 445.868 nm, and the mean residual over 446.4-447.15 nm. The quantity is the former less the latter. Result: -1.4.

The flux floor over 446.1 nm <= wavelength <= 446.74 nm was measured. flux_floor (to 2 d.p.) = 7.92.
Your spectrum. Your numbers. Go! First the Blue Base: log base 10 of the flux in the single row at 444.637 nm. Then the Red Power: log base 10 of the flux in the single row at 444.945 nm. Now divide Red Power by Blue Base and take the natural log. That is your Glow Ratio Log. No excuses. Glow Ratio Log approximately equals -0.010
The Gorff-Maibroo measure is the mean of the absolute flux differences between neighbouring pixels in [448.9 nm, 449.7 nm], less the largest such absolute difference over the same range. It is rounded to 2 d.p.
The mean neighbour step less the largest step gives -0.42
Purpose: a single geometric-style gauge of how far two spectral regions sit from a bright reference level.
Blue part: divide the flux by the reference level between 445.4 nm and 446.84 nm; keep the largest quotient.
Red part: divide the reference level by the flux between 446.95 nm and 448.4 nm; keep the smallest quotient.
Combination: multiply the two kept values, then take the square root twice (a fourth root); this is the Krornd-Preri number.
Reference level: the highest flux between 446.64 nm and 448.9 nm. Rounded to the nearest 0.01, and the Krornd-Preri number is 0.97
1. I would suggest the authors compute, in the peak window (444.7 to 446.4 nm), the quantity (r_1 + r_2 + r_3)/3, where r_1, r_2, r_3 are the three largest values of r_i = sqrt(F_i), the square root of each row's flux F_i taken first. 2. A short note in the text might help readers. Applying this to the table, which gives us 3.04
